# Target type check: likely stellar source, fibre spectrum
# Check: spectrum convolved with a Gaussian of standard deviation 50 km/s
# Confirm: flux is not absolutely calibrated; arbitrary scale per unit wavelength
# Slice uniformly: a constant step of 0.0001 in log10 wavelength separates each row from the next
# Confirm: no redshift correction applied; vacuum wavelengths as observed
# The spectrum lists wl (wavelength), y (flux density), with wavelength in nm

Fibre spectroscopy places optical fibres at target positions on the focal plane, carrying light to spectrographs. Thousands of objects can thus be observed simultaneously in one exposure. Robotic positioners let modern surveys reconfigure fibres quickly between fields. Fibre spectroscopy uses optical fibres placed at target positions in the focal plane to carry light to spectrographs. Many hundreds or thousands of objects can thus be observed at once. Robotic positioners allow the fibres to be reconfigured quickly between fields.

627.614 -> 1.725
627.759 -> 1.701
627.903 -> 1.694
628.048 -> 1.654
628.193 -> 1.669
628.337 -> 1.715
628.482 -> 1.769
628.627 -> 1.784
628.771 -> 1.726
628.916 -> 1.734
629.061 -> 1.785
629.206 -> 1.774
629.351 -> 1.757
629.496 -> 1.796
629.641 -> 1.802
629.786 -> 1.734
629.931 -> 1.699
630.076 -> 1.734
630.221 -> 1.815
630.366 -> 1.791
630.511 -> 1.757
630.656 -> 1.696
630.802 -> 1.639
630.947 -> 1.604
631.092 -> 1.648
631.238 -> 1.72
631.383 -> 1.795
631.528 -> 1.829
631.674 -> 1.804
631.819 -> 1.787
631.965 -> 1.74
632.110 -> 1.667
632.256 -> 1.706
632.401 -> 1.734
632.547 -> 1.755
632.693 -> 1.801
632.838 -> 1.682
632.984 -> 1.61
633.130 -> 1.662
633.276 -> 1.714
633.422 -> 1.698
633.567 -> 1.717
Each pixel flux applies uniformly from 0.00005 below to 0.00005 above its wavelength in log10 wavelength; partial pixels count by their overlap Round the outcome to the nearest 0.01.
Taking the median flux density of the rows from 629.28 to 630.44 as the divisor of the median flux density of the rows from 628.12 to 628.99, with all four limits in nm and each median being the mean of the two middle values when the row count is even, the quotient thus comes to 0.98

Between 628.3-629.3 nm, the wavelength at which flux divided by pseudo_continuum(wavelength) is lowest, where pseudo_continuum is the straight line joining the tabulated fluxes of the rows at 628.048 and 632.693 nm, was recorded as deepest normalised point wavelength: 628.771 nm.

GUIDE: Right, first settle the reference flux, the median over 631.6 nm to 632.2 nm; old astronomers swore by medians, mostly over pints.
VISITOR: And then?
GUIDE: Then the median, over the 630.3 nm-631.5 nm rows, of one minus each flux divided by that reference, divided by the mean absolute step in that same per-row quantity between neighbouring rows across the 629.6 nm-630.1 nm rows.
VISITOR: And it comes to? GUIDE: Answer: 1.2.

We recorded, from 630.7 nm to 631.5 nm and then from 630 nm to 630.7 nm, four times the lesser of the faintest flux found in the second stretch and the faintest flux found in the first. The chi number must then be 6.42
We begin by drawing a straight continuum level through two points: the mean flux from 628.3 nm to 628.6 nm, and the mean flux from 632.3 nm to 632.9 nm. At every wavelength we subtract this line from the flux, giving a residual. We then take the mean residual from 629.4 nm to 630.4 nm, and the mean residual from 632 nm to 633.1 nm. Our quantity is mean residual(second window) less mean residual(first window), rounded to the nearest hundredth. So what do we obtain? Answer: -0.06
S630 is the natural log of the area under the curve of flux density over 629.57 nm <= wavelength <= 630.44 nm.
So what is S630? 0.428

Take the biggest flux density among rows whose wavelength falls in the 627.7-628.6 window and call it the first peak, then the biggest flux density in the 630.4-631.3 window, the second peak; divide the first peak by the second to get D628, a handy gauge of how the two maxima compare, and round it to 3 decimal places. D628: 1.007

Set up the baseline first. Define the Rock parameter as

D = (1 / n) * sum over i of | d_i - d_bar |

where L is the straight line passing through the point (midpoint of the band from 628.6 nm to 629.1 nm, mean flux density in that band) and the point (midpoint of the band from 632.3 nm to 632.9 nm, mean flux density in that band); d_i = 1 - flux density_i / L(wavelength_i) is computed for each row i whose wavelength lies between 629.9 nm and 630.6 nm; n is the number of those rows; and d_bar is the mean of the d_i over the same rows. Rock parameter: 0.020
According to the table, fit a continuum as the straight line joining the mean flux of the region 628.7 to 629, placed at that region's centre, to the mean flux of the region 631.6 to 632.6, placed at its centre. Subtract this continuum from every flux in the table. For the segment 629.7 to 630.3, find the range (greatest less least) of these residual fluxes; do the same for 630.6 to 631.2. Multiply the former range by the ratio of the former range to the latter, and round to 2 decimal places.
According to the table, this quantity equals 0.14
